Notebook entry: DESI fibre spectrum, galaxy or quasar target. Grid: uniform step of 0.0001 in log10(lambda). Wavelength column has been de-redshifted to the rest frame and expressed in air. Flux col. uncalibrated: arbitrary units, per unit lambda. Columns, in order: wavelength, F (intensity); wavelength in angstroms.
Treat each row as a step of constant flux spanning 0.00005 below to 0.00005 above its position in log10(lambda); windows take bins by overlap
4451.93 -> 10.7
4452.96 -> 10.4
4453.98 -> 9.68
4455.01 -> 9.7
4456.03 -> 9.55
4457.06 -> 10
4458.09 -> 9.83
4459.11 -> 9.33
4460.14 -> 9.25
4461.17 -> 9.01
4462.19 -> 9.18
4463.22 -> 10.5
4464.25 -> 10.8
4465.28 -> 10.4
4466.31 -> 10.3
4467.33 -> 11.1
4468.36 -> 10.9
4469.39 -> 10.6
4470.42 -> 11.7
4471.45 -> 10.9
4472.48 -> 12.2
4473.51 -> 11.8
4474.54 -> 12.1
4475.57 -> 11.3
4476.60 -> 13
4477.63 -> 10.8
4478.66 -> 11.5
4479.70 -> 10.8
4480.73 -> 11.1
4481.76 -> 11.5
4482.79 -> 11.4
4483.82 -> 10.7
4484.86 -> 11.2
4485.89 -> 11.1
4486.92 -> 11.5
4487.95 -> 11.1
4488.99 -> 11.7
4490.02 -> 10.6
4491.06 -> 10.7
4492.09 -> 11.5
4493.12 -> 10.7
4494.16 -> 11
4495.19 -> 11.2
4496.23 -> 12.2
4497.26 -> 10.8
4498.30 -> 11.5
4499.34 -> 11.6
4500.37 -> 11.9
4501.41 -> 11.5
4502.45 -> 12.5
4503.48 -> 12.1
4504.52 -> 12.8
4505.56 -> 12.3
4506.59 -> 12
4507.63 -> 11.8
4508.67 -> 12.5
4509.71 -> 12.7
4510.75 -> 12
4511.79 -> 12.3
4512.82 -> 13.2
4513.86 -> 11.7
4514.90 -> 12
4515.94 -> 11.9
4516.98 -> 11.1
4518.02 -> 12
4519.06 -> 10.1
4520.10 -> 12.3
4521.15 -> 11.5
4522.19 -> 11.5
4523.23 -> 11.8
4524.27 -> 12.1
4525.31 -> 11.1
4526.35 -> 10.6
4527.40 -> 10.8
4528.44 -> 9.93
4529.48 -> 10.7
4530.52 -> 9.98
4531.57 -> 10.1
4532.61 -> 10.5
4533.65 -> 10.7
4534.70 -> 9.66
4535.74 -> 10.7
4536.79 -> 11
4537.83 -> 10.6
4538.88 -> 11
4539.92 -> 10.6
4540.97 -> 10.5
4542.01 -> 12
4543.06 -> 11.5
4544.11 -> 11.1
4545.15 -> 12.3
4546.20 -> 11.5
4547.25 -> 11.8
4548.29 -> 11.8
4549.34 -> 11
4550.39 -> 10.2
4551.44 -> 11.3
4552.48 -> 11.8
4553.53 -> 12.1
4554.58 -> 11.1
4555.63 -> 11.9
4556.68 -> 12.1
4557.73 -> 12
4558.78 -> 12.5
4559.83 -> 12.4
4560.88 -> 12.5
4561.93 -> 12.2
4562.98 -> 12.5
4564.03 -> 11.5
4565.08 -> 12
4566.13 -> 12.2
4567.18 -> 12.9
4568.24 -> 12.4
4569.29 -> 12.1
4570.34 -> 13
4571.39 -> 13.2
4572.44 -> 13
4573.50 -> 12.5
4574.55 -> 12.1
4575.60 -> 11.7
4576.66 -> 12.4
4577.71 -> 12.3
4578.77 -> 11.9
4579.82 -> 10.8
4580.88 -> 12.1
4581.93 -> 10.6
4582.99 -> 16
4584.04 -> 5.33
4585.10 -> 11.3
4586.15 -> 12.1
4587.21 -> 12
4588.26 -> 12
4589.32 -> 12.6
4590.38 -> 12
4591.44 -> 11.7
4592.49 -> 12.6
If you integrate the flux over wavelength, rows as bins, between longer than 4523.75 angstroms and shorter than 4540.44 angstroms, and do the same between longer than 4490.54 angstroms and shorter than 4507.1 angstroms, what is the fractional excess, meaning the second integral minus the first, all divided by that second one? 0.080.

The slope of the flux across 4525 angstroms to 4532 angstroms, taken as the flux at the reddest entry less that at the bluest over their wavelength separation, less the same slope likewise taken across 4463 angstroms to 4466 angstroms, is -0.11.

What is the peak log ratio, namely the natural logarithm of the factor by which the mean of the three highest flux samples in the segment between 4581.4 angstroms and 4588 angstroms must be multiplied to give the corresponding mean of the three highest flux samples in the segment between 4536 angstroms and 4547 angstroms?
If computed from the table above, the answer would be -0.11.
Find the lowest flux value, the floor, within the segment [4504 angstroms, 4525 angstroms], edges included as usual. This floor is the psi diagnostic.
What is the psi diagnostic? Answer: 10.1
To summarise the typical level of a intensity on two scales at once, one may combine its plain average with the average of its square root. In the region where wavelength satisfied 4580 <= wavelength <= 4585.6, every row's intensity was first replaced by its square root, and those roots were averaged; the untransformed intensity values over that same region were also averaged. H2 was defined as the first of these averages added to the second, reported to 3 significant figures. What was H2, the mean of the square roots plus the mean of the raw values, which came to 14.3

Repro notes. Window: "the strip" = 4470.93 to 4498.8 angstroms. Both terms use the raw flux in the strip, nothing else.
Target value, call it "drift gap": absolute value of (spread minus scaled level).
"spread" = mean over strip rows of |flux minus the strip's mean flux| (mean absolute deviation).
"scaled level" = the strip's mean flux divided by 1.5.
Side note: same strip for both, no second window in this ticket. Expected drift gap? 7.11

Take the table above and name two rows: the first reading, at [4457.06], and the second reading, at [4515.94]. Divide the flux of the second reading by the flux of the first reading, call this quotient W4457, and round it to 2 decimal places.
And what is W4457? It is 1.19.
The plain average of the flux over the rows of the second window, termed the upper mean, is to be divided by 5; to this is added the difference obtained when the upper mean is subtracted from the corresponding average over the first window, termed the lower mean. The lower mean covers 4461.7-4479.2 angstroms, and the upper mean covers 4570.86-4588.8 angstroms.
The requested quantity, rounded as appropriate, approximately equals 1.6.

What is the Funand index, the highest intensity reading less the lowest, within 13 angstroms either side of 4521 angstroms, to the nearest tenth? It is 3.3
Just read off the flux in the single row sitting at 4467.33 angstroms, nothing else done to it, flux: 11.1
